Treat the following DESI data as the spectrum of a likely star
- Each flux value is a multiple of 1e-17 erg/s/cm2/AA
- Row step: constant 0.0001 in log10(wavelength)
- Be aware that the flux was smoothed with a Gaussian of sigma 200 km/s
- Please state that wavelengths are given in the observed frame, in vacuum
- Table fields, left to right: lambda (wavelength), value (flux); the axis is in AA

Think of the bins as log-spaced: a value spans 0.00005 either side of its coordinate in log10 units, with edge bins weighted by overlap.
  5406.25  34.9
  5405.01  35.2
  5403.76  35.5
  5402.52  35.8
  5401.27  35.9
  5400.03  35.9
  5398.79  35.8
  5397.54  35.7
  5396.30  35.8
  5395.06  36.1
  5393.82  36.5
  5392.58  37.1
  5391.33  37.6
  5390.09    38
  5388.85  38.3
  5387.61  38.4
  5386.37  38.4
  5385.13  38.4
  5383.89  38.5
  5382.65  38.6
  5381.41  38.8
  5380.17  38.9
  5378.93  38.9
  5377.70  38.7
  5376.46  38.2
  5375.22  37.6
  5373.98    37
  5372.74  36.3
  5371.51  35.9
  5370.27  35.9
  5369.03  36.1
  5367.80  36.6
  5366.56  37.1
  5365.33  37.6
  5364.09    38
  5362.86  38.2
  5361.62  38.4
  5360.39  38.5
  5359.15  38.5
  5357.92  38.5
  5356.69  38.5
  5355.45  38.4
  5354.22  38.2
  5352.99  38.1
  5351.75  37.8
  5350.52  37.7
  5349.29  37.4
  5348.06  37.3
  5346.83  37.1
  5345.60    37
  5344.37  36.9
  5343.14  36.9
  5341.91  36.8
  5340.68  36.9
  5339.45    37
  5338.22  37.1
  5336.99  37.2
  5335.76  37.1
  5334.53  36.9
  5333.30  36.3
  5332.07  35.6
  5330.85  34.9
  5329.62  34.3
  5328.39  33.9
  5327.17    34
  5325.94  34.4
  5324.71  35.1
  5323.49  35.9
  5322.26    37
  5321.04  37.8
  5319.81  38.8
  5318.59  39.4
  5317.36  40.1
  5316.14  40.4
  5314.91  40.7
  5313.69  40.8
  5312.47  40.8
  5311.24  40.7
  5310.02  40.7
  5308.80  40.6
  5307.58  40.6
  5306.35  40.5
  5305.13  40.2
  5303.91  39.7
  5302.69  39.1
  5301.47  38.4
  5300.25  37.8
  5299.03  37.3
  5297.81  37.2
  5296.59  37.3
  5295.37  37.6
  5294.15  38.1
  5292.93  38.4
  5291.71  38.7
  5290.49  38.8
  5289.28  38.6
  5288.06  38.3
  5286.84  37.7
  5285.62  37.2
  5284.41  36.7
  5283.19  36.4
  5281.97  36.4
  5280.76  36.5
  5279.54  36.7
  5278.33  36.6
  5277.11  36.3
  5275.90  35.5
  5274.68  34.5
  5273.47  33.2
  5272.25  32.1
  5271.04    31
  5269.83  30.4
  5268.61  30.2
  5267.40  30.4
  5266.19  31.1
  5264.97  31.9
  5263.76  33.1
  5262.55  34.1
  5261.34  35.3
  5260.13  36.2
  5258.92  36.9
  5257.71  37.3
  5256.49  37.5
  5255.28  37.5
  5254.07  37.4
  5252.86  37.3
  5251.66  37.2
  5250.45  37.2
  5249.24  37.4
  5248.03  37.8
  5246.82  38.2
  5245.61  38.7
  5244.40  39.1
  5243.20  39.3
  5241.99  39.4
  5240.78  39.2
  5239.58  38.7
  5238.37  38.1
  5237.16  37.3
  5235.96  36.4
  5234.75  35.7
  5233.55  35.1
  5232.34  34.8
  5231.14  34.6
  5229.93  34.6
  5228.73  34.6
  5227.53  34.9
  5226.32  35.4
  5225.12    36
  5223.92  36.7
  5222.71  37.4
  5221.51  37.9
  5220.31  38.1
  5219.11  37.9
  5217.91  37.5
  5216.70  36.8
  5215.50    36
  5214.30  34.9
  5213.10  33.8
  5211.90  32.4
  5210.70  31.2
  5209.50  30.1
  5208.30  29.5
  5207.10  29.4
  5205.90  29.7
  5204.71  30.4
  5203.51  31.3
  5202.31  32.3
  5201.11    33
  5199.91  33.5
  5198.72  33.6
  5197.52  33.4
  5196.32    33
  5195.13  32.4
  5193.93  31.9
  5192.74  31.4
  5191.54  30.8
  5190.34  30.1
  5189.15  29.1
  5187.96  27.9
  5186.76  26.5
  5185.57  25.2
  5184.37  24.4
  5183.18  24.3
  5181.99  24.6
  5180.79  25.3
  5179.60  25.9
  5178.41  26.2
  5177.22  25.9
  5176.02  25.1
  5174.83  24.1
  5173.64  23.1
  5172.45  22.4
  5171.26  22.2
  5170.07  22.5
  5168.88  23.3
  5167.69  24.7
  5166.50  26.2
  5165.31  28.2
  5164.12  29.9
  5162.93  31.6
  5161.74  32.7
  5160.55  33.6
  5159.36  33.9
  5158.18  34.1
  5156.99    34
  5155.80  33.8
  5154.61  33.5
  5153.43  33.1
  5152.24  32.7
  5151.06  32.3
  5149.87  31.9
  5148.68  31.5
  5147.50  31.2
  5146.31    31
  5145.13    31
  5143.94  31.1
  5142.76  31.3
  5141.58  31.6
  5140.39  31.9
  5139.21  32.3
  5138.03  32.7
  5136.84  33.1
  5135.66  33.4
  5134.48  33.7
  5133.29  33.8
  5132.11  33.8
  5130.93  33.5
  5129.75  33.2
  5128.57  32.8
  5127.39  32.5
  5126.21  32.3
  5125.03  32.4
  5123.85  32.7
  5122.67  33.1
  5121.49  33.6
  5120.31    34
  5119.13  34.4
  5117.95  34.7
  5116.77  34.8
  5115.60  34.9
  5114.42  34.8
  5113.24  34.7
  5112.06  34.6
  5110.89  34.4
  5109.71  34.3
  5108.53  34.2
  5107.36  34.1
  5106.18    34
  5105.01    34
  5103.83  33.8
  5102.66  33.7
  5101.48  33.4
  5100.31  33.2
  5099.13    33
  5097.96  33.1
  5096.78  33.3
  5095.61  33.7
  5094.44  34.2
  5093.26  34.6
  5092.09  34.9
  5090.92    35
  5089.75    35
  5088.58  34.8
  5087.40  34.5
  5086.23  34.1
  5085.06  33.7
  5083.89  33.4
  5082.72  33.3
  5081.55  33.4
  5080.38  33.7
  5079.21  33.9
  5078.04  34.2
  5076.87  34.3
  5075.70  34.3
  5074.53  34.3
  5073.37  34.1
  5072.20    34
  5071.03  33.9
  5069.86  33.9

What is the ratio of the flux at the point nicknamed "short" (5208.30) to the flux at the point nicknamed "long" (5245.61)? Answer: 0.76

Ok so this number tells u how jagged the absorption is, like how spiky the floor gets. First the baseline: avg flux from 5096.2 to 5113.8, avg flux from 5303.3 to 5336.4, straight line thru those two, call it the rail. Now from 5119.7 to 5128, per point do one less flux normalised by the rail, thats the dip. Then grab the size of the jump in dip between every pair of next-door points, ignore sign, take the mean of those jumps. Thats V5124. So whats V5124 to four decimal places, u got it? 0.0097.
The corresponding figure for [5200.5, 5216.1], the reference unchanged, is 0.0236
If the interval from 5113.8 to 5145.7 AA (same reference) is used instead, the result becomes 0.0082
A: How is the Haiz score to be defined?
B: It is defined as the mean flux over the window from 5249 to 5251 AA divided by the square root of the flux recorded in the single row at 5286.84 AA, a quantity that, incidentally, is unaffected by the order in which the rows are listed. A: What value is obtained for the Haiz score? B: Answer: 6.07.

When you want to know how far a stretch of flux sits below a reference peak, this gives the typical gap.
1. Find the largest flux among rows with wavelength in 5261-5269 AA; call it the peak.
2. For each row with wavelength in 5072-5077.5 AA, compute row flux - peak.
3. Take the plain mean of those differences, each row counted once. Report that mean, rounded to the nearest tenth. -1.1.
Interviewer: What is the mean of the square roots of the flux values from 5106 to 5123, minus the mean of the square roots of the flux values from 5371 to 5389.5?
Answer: -0.3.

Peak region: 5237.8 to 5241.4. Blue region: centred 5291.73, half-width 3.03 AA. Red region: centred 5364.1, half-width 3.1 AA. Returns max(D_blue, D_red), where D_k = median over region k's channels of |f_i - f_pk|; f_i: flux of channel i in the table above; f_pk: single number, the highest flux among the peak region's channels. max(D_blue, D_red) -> 1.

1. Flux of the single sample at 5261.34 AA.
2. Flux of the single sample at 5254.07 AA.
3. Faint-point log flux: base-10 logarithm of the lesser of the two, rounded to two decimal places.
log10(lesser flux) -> 1.55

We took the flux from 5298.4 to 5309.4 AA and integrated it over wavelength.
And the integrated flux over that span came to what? 433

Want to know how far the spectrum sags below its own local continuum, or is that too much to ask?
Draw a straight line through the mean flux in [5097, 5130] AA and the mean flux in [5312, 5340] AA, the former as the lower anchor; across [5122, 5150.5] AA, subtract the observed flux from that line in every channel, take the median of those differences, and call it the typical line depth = 1.49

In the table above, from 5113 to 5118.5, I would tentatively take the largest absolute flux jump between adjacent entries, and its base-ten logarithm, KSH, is -1.00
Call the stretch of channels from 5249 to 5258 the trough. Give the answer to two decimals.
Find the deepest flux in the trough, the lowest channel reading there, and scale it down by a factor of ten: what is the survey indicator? 3.72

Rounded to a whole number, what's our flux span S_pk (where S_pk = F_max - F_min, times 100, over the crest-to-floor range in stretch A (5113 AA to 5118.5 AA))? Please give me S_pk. 20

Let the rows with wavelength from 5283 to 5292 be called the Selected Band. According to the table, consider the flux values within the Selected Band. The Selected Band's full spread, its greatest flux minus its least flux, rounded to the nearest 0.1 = 2.4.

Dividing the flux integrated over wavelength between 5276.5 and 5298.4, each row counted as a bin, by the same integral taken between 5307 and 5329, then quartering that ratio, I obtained 0.242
